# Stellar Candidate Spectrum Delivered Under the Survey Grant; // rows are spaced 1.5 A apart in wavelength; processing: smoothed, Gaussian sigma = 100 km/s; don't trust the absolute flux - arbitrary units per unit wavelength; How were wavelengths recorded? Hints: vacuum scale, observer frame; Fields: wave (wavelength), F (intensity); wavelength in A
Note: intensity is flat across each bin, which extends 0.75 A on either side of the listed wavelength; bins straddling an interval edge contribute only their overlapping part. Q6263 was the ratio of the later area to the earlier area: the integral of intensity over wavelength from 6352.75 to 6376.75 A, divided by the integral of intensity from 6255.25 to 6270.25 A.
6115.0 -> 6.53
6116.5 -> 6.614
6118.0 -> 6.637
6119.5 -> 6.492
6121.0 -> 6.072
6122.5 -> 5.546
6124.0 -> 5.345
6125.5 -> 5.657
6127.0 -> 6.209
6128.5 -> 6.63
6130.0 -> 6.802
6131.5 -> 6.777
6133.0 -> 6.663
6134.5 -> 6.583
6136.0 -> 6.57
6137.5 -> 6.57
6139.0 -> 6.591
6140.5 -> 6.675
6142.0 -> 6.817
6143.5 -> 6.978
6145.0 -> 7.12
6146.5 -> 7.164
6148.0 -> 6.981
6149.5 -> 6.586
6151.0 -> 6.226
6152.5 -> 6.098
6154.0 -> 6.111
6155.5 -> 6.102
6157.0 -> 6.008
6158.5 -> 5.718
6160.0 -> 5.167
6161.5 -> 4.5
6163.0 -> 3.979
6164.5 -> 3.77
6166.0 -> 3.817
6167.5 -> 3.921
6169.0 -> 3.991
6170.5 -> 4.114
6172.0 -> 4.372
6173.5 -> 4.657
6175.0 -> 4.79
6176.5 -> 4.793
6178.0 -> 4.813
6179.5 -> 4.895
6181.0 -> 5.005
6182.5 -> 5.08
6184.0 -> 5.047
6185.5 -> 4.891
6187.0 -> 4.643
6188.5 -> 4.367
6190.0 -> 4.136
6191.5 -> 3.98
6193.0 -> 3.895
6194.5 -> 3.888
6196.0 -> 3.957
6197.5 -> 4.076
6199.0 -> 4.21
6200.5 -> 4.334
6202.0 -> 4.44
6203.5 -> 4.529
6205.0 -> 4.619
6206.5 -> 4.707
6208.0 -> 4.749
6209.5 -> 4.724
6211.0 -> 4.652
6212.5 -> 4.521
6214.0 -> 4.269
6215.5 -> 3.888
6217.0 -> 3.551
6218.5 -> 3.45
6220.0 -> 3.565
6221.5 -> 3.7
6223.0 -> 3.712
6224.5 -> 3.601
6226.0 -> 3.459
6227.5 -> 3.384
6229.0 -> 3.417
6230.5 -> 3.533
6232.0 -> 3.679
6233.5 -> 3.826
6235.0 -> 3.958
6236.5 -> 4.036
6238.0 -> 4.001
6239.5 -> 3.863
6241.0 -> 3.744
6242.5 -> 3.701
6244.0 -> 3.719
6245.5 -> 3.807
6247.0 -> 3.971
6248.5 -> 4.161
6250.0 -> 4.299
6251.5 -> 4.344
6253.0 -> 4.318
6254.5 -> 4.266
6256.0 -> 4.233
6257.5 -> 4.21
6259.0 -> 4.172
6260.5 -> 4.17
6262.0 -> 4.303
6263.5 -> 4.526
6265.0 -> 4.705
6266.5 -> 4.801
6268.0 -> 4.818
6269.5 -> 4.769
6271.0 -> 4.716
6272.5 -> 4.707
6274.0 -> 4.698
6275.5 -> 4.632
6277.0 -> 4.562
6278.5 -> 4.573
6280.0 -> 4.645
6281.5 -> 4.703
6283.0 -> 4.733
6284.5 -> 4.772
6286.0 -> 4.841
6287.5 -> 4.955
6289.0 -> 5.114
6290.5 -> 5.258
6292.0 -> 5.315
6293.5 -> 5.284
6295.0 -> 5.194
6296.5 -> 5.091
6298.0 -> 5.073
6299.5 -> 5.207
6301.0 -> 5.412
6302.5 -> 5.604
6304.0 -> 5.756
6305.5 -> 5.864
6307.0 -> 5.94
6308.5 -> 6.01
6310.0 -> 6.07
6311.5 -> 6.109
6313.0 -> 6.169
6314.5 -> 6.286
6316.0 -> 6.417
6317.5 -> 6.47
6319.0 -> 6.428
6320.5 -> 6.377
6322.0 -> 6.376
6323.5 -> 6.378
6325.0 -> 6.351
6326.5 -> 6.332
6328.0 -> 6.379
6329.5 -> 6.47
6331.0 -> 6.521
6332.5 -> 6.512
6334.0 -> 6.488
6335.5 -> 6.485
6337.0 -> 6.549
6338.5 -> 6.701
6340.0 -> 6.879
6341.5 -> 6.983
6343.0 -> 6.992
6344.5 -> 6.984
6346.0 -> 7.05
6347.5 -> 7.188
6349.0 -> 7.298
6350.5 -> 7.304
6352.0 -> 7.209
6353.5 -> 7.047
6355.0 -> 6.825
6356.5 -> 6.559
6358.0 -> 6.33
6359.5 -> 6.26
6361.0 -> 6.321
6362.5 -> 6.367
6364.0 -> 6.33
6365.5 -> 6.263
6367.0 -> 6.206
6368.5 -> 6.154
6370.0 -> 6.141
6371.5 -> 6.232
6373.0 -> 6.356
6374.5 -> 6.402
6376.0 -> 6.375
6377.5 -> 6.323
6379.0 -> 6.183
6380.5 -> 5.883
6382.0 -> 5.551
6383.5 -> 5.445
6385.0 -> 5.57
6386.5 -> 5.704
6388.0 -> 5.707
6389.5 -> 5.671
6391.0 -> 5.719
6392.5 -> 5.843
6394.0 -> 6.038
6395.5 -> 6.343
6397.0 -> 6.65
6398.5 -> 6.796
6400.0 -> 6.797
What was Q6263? 2.3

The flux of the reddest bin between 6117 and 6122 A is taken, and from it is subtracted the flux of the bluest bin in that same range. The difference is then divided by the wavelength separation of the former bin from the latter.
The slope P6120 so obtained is -0.19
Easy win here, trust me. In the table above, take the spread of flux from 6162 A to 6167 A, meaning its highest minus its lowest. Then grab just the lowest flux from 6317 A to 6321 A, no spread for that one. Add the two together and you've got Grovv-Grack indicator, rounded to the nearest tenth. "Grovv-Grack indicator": 6.6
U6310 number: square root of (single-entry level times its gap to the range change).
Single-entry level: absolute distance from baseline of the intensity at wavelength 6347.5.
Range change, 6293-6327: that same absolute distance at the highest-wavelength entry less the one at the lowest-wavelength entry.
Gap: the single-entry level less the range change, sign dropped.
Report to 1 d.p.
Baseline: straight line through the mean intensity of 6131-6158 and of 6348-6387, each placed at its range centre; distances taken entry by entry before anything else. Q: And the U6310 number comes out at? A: 1.3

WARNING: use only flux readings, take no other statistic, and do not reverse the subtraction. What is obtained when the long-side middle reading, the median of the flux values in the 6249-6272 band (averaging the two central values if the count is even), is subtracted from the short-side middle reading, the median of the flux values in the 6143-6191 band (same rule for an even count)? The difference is 0.6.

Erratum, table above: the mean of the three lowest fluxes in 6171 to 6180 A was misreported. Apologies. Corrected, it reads 4.6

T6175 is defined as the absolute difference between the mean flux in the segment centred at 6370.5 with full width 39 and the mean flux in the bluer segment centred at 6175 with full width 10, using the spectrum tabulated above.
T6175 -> 1.6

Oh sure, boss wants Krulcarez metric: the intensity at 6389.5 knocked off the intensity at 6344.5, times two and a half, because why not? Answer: 3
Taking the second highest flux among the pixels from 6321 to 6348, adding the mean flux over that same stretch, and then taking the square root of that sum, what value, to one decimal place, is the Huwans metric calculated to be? 3.7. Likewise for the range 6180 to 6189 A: 3.1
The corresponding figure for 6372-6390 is 3.5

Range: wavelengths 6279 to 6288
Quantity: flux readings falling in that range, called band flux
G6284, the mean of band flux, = 4.8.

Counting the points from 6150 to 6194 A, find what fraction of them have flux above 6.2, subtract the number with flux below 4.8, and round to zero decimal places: -16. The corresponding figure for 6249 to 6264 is -10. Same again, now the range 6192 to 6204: -8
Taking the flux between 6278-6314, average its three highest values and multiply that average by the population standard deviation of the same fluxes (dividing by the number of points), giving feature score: 3.0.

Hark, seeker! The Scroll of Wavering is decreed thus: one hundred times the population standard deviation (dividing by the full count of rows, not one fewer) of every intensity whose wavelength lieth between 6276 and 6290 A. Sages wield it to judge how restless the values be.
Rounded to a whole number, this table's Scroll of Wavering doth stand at 17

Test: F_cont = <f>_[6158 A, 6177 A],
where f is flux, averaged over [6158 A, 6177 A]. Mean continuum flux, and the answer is 4.4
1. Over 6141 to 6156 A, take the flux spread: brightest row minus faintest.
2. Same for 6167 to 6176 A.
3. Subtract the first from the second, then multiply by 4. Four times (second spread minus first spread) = -1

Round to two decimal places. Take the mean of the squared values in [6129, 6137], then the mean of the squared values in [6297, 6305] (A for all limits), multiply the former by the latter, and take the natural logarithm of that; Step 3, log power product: 7.18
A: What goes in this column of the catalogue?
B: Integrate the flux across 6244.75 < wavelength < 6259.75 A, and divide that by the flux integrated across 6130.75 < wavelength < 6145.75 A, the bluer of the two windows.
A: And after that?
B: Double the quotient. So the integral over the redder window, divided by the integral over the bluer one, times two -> 1.2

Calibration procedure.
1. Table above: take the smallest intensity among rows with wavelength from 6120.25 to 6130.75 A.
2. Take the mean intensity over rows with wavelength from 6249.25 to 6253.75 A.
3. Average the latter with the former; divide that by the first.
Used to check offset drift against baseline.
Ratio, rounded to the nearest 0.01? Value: 0.90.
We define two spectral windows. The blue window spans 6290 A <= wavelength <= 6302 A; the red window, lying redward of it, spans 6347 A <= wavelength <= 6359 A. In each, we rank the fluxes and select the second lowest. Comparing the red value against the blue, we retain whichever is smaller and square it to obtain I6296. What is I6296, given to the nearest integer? 26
